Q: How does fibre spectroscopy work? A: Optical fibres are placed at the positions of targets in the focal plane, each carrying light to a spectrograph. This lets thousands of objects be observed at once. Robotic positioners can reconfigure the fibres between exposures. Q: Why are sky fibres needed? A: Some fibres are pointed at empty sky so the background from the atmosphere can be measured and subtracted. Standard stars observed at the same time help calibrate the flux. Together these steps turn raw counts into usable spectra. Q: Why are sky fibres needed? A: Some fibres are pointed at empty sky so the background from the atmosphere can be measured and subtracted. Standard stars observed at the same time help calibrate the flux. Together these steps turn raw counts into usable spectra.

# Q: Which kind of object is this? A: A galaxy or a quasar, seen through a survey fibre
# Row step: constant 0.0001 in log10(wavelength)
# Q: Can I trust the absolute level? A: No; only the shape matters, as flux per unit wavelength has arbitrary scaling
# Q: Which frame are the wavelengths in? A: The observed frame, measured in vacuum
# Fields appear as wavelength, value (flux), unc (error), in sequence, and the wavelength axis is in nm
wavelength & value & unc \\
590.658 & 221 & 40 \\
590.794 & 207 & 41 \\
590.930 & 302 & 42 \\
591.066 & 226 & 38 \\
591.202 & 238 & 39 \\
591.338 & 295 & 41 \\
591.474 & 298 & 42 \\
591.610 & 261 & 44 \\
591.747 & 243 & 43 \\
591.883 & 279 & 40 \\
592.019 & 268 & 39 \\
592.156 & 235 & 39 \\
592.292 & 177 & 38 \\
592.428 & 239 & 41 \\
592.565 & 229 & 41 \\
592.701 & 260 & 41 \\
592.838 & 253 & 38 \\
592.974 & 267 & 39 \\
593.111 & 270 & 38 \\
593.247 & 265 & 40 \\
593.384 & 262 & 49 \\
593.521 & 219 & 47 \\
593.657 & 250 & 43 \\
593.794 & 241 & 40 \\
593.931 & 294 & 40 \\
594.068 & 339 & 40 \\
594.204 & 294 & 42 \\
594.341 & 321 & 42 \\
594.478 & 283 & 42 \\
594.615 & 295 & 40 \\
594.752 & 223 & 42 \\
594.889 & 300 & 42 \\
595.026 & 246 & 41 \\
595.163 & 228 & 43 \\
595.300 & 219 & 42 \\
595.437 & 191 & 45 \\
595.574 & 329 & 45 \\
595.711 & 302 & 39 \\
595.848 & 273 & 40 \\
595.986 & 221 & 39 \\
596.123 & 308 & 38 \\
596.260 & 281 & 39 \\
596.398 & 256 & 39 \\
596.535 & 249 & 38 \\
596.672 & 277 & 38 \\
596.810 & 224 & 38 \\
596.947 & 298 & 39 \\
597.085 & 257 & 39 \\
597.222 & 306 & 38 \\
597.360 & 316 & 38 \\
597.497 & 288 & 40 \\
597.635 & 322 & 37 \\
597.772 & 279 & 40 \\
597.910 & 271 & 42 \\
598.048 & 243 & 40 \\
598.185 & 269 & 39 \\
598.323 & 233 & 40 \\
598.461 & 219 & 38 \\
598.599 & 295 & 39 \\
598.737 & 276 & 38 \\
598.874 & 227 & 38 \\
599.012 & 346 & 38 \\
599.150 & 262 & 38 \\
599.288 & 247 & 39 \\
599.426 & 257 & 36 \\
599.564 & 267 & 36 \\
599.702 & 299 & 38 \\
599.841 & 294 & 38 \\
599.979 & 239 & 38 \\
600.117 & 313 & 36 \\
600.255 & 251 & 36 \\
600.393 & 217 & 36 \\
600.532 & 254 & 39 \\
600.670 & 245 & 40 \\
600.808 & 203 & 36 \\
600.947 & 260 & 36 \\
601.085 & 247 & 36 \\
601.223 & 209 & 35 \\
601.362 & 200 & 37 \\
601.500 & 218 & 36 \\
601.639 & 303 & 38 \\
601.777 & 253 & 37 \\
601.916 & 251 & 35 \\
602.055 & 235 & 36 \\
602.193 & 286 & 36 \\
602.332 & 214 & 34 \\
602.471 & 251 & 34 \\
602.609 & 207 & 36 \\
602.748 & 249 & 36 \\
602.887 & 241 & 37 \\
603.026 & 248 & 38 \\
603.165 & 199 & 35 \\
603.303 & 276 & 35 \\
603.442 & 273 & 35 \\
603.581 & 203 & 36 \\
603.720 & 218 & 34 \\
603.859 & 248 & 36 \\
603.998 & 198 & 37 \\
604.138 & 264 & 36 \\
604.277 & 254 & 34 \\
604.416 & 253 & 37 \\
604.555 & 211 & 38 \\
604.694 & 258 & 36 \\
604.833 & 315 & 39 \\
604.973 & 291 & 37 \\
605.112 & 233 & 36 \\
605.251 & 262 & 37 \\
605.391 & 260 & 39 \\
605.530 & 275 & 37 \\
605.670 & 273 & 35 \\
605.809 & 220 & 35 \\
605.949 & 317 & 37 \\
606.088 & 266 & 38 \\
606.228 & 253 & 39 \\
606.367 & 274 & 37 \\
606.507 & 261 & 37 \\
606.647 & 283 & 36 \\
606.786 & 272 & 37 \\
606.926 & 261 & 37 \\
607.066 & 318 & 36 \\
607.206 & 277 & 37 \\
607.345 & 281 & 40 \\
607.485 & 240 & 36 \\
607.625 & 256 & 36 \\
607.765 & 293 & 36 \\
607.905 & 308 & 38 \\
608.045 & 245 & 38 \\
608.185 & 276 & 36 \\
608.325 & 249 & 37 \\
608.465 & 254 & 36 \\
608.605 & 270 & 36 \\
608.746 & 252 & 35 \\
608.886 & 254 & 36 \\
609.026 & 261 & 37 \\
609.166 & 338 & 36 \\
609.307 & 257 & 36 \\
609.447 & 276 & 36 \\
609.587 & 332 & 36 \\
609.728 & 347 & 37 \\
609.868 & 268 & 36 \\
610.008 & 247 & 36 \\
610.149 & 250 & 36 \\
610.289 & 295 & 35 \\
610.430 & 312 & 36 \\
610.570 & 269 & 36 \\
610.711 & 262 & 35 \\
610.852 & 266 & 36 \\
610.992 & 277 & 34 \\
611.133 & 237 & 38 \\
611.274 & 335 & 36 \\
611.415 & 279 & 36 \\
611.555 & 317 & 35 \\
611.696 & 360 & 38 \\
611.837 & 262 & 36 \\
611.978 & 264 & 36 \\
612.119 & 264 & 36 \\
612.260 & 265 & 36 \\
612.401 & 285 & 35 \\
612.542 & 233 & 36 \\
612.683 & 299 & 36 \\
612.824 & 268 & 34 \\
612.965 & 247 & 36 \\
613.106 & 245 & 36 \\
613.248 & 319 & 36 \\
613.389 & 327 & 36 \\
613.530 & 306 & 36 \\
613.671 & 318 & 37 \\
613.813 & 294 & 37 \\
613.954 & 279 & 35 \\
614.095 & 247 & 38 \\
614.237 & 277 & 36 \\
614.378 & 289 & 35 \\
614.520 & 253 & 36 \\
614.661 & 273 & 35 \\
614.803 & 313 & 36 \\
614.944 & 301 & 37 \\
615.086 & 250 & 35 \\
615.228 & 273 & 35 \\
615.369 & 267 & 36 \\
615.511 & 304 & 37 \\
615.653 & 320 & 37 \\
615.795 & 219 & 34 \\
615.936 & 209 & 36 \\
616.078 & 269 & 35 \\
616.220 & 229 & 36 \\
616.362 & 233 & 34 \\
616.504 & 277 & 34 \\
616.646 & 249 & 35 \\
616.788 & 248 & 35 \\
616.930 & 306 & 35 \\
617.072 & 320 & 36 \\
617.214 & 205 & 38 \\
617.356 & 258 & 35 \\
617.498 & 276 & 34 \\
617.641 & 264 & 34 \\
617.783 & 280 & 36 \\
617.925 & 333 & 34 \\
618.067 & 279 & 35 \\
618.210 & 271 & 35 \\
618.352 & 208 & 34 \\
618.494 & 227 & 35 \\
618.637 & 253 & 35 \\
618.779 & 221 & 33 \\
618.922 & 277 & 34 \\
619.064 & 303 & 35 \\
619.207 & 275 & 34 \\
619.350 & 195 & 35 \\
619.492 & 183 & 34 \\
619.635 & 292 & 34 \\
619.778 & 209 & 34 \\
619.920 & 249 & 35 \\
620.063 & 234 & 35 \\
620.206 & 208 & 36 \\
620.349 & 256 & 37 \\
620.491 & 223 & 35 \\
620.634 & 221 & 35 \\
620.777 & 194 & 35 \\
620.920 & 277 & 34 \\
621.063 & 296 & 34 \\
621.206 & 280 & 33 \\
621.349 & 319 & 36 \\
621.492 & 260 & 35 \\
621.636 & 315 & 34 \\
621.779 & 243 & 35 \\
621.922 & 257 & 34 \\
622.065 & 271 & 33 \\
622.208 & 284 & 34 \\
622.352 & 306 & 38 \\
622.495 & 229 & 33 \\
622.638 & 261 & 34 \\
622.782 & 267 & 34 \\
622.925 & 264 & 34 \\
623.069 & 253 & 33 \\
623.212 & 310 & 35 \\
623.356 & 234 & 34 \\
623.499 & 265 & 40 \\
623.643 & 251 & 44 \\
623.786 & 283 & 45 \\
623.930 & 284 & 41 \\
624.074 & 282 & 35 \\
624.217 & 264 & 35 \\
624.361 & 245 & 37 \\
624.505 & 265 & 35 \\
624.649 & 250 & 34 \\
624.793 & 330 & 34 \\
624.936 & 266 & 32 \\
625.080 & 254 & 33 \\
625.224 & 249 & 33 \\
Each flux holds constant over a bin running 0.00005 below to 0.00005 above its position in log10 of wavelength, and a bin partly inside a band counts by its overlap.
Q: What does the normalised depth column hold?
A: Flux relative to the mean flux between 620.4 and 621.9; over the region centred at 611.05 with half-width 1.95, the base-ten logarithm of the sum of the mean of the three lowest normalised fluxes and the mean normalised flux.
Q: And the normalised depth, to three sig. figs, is 0.298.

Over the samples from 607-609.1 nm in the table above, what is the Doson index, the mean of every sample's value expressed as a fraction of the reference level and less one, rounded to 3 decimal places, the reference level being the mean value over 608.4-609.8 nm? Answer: -0.053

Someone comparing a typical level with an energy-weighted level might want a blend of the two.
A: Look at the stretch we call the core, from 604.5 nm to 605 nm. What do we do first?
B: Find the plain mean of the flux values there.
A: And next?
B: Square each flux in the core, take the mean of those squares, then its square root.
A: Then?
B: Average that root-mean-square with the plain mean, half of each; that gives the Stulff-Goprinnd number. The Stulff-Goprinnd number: 270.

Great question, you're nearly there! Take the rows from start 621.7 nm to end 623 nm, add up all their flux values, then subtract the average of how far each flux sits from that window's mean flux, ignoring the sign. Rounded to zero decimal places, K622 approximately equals 2367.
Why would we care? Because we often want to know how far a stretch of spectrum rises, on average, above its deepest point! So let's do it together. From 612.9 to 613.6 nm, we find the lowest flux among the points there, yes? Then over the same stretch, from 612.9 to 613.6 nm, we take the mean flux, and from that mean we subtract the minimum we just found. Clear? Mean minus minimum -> 44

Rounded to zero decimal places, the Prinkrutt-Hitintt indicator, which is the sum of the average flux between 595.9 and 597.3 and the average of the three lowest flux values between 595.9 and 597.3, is 499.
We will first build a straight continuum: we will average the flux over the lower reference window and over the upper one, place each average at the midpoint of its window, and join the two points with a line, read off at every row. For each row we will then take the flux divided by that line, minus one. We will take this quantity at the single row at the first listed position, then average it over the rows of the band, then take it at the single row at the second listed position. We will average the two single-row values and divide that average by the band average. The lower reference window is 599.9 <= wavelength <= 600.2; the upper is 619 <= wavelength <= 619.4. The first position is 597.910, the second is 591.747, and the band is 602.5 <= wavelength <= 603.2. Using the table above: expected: 1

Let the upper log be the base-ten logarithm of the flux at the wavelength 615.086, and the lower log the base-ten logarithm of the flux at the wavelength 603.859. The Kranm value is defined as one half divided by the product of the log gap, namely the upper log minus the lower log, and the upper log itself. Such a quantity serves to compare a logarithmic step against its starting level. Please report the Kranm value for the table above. 60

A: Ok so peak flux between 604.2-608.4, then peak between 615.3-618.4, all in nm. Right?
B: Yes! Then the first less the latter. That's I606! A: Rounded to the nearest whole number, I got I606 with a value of -15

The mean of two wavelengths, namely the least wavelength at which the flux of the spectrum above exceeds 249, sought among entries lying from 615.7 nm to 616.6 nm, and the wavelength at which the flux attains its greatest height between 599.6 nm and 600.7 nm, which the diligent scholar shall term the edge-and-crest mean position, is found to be 608.10 nm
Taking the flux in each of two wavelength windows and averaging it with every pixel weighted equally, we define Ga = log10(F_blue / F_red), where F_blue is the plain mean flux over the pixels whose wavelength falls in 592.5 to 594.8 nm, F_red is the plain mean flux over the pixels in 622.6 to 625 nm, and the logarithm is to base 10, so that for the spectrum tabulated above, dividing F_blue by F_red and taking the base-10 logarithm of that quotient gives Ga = 0.00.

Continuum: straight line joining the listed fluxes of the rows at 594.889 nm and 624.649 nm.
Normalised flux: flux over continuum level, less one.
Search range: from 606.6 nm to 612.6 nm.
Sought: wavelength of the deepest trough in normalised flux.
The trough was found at 607.485 nm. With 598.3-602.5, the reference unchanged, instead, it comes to 601.362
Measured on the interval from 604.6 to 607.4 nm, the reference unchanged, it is 605.809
